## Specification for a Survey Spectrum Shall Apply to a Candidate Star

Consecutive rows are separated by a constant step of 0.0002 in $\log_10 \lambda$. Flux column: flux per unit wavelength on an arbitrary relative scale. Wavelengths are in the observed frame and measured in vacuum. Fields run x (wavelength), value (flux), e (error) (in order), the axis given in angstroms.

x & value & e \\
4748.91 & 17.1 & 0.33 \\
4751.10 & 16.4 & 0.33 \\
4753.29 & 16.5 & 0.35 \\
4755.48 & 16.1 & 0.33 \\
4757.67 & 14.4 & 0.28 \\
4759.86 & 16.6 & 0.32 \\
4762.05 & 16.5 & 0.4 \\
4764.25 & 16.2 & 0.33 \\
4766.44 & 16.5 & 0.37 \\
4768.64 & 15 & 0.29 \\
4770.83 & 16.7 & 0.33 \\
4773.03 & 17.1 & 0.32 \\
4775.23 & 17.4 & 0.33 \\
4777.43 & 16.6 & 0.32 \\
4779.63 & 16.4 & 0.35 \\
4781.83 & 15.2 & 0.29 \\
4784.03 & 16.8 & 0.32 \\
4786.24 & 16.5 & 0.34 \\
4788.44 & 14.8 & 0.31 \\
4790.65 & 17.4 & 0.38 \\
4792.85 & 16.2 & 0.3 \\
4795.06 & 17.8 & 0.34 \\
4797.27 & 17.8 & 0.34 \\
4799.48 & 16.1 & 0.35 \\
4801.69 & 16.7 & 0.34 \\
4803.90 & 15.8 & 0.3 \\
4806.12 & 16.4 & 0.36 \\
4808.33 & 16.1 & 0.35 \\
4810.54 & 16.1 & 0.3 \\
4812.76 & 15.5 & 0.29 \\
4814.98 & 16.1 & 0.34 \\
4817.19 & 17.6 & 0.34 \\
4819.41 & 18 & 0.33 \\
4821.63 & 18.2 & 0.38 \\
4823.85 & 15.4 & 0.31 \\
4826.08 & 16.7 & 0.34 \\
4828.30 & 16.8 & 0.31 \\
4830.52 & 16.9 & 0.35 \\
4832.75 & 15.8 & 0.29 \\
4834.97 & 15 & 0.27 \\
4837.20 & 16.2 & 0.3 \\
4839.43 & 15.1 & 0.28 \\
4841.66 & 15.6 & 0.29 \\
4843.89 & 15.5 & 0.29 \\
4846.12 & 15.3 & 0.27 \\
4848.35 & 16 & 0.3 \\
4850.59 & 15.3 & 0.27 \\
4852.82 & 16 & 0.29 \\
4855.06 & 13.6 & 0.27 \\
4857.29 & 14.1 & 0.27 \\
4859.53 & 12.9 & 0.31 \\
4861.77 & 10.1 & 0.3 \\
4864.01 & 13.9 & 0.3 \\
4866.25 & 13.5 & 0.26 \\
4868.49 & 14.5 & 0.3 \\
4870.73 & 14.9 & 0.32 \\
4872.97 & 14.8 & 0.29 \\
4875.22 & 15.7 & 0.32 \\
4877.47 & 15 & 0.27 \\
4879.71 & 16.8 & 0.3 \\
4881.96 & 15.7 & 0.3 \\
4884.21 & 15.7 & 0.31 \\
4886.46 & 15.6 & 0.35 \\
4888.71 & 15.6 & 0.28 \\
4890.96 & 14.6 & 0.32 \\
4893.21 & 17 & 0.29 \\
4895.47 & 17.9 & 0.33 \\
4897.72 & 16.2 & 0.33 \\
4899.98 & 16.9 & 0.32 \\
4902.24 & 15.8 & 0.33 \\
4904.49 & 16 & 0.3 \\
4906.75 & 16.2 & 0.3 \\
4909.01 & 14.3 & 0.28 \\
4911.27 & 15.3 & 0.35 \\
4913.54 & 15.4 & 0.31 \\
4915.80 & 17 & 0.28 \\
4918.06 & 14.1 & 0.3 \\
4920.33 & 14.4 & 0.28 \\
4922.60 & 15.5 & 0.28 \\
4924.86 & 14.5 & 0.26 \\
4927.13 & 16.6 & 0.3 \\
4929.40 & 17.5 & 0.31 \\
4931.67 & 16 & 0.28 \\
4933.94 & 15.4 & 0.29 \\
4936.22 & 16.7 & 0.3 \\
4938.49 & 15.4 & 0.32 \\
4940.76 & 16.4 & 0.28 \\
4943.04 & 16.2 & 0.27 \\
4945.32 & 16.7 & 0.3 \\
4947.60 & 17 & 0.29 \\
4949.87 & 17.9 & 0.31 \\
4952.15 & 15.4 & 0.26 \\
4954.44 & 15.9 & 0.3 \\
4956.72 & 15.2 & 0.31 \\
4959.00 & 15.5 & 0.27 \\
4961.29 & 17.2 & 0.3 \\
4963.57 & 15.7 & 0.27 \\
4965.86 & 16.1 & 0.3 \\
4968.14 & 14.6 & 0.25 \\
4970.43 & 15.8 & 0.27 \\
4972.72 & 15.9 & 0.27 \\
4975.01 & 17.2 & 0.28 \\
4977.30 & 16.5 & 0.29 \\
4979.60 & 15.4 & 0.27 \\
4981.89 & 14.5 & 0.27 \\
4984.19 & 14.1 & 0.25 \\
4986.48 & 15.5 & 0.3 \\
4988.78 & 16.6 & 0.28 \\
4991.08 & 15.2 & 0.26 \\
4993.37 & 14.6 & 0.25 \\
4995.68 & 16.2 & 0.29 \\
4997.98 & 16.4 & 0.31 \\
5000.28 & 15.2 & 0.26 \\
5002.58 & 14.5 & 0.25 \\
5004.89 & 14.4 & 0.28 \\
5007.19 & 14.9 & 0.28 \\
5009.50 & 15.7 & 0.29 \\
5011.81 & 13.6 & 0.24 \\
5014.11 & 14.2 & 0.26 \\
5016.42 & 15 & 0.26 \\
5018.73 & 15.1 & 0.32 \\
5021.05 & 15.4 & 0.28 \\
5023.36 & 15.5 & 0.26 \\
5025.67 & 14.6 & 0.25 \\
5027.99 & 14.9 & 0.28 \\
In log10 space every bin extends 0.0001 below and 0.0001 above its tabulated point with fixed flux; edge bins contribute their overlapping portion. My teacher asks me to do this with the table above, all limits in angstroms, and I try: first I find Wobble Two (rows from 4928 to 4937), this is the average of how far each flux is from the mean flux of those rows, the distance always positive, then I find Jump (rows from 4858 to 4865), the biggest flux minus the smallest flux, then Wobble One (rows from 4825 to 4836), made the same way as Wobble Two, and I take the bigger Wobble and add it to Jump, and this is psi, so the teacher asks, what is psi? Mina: 4.5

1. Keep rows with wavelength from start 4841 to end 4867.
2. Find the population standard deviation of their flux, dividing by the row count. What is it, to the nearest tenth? 1.6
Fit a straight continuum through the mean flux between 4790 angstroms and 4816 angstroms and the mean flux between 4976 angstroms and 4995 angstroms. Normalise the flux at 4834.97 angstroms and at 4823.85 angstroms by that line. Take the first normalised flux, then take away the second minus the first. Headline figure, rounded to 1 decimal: 0.9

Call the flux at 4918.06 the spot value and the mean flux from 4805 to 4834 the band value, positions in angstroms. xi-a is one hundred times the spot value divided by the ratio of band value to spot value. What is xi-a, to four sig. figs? 1199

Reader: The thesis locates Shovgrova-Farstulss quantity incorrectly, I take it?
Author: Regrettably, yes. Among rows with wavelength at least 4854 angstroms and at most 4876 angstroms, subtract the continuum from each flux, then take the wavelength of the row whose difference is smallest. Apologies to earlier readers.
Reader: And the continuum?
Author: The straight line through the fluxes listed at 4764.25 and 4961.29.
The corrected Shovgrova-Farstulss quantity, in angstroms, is 4861.77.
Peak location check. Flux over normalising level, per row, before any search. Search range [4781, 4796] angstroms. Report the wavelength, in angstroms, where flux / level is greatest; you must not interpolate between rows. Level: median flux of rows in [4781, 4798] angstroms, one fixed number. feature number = 4795.06 angstroms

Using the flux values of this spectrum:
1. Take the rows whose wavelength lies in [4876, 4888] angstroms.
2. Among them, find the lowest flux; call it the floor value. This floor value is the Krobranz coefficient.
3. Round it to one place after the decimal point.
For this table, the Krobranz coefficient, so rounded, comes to 15.0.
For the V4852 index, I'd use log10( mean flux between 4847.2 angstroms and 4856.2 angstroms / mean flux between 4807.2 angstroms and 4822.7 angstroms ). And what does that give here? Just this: -0.04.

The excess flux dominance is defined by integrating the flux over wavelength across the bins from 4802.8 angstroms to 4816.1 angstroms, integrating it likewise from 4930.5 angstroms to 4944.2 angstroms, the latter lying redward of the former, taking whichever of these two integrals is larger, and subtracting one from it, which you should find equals 218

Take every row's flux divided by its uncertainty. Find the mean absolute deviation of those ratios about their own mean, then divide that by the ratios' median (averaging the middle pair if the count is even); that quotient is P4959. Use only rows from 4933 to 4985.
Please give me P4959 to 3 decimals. 0.044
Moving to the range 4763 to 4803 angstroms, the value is 0.050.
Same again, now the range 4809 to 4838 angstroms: 0.049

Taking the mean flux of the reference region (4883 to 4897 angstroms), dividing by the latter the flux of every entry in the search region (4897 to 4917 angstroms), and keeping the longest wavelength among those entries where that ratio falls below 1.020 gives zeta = 4913.54 angstroms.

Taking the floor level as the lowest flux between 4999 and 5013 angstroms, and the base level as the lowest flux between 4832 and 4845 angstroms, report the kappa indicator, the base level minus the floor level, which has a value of 1.4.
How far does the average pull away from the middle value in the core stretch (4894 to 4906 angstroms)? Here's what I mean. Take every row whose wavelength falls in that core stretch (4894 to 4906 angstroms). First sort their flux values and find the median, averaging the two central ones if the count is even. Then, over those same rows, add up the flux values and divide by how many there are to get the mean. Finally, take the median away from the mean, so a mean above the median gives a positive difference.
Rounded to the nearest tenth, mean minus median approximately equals 0.4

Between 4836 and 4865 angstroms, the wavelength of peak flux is 4837.20 angstroms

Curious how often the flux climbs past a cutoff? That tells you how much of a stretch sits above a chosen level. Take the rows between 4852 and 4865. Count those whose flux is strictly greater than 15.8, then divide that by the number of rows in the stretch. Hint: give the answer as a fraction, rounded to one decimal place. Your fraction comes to 0.2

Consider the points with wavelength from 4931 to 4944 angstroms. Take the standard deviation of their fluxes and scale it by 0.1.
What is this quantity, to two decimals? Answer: 0.05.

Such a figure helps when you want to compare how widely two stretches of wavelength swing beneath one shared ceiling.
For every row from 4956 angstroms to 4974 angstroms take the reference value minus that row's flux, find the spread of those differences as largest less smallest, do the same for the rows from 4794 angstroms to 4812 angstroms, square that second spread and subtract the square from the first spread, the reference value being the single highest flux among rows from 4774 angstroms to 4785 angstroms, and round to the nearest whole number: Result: -1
